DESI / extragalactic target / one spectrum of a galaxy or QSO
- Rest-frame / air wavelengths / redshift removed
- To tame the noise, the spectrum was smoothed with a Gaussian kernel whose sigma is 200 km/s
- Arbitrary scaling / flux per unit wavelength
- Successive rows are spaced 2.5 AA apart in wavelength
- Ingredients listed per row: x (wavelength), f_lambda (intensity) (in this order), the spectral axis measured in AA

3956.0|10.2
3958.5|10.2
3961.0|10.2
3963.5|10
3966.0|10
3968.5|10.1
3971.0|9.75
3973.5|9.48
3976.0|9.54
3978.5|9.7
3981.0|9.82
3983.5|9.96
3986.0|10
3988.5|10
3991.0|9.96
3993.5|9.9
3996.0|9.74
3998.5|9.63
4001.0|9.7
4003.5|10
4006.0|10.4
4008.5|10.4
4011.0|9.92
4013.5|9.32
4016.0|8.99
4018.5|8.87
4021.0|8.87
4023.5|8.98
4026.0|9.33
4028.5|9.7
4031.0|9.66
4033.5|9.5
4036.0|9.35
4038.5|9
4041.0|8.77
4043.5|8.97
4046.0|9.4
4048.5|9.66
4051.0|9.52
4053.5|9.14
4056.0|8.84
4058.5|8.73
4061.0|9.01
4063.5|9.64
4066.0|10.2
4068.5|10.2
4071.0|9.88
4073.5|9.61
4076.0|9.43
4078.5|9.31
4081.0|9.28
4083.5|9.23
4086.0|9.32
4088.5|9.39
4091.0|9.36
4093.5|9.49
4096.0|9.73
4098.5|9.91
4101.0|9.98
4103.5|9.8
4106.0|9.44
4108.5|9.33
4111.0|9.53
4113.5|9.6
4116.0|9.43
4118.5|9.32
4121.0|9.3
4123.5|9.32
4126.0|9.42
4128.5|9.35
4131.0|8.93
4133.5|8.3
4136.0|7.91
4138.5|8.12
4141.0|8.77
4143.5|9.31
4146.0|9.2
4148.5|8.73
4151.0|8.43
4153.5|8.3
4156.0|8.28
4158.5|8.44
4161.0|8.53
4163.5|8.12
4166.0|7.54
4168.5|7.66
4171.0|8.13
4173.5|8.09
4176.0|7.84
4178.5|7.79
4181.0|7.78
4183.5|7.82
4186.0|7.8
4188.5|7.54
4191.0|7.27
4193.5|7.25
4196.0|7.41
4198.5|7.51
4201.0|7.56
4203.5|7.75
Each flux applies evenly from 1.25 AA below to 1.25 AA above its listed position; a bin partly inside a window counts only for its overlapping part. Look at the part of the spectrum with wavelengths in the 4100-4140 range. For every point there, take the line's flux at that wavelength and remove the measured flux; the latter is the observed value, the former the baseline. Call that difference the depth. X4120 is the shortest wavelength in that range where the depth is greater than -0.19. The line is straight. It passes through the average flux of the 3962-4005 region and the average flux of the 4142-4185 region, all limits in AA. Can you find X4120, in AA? 4133.5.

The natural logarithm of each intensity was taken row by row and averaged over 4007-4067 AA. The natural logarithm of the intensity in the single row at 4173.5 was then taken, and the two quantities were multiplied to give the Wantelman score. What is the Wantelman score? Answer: 4.7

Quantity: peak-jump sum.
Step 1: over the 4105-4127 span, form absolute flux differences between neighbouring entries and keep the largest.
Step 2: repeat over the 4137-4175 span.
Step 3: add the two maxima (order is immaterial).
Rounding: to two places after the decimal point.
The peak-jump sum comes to 0.85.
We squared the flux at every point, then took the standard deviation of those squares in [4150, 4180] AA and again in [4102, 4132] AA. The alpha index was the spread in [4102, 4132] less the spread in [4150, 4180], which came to -1.3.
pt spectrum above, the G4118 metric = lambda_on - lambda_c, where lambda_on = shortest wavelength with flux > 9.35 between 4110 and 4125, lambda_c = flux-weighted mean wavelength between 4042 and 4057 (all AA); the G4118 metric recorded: 61.3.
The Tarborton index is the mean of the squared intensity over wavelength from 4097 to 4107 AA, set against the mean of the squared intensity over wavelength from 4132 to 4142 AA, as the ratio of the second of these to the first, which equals 0.72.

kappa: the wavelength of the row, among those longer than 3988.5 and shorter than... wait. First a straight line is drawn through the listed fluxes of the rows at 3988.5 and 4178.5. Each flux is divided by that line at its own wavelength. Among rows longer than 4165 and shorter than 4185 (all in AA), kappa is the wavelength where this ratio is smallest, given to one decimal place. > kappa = 4166.0 AA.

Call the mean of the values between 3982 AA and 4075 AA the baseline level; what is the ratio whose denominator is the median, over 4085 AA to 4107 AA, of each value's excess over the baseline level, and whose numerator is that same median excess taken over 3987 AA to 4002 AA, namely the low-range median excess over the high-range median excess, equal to -6.5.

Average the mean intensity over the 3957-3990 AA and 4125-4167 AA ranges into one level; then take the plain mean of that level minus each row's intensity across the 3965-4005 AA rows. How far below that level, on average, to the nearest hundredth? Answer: -0.59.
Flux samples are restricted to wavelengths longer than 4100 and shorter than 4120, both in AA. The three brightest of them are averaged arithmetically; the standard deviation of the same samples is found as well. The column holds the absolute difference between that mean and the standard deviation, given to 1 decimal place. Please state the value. 9.6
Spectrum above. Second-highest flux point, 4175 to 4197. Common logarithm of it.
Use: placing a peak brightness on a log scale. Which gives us 0.893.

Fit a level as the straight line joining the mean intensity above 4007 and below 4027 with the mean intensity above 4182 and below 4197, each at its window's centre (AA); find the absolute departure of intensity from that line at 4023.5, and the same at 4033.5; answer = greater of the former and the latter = 0.3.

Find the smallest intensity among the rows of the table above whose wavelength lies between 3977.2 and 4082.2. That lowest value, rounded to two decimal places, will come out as 8.73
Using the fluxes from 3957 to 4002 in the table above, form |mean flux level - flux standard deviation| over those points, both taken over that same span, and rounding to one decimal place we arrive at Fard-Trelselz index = 9.7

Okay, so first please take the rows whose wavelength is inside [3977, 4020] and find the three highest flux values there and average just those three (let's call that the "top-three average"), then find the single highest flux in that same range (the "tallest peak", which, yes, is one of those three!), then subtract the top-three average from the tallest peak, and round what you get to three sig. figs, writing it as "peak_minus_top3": 0.133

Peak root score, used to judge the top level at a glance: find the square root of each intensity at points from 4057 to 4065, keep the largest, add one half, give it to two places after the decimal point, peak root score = 3.60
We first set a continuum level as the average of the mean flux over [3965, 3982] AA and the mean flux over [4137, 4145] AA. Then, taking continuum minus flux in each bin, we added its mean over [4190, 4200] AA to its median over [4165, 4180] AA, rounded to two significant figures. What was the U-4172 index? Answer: 3.3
